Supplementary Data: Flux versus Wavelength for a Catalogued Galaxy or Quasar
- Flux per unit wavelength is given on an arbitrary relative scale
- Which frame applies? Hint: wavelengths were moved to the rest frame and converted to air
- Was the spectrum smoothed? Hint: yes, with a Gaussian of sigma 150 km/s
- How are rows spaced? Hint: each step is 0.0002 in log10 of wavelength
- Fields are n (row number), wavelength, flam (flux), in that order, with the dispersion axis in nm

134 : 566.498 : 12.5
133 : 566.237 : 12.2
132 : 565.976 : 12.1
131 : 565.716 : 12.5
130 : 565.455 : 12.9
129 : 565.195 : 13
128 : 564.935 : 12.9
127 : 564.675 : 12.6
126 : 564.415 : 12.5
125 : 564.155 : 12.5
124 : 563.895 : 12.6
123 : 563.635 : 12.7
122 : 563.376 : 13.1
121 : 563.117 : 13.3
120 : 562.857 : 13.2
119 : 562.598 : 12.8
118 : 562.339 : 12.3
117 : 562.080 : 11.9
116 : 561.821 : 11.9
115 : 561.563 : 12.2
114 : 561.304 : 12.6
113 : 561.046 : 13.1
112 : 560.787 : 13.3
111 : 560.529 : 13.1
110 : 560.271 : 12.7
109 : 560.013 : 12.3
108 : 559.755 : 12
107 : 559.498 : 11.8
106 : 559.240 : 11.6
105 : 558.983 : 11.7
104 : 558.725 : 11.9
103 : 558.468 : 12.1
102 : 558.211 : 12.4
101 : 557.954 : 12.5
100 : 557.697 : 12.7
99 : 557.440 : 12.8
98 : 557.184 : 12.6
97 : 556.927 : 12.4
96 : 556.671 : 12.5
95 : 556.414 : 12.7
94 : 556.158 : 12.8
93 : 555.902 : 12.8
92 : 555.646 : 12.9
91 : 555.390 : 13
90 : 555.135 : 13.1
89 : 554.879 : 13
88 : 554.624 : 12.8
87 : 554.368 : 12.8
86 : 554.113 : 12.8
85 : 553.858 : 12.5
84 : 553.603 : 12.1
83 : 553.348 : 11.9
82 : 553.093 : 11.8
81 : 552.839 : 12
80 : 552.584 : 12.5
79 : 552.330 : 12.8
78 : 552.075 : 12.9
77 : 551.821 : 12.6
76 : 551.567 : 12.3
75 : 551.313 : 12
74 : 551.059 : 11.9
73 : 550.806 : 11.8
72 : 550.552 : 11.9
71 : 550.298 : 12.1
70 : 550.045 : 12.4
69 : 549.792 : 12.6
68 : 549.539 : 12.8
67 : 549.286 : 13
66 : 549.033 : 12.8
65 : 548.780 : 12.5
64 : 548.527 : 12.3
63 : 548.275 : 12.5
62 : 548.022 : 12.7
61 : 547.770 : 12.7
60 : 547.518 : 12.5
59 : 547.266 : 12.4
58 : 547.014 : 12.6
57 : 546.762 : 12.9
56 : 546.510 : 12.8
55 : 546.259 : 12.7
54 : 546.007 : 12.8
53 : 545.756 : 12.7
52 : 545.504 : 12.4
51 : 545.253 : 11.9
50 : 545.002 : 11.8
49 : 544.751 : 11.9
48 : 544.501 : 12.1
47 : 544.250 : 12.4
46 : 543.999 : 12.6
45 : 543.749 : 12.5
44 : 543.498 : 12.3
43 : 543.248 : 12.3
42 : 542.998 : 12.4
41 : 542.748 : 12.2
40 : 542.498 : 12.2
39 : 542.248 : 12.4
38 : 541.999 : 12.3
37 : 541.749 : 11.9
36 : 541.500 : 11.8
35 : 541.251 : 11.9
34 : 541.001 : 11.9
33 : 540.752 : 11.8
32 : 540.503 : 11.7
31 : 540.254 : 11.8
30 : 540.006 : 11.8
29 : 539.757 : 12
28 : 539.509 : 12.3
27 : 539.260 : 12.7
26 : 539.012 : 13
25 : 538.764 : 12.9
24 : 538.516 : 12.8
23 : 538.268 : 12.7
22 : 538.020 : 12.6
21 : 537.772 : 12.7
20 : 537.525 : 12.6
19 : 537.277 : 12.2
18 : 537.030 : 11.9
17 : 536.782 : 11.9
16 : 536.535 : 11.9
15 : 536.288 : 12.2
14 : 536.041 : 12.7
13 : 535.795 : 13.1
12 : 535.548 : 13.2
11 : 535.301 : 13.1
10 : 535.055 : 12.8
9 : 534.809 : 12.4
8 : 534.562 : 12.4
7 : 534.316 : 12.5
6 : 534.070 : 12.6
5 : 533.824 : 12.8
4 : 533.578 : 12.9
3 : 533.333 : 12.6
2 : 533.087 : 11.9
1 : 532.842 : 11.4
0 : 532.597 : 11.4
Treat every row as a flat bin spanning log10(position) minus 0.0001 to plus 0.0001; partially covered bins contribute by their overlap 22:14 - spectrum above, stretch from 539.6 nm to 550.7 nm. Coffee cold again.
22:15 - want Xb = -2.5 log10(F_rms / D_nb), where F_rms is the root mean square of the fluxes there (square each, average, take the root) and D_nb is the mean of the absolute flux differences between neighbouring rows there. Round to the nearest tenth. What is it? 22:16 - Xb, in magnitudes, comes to -4.7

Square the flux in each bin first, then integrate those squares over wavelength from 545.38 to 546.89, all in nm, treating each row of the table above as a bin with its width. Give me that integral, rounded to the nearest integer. 244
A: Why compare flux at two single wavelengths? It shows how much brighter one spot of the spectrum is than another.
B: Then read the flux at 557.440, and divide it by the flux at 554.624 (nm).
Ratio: 1.00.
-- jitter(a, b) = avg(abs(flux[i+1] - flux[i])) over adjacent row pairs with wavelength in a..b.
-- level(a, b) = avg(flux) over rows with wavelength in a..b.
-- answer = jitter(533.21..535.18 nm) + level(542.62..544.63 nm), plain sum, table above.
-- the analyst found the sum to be 12.5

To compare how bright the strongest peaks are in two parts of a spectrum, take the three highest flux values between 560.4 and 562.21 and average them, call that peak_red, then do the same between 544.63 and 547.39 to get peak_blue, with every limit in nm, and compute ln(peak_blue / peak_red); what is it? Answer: -0.026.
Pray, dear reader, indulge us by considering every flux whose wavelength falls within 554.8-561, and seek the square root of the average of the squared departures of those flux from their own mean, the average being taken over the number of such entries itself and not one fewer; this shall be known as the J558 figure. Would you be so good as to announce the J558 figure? 0.46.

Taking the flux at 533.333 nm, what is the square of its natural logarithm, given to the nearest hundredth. 6.42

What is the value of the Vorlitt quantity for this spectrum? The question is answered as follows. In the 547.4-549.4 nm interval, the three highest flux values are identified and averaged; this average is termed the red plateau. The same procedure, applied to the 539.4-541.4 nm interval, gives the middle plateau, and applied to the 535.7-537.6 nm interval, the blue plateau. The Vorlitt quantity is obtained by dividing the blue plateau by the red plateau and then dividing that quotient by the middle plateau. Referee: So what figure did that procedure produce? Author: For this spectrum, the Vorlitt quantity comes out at 0.083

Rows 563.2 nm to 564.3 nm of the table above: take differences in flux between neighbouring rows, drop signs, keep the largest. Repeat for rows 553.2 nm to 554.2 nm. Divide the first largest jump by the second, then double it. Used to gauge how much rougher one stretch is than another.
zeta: 2.0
